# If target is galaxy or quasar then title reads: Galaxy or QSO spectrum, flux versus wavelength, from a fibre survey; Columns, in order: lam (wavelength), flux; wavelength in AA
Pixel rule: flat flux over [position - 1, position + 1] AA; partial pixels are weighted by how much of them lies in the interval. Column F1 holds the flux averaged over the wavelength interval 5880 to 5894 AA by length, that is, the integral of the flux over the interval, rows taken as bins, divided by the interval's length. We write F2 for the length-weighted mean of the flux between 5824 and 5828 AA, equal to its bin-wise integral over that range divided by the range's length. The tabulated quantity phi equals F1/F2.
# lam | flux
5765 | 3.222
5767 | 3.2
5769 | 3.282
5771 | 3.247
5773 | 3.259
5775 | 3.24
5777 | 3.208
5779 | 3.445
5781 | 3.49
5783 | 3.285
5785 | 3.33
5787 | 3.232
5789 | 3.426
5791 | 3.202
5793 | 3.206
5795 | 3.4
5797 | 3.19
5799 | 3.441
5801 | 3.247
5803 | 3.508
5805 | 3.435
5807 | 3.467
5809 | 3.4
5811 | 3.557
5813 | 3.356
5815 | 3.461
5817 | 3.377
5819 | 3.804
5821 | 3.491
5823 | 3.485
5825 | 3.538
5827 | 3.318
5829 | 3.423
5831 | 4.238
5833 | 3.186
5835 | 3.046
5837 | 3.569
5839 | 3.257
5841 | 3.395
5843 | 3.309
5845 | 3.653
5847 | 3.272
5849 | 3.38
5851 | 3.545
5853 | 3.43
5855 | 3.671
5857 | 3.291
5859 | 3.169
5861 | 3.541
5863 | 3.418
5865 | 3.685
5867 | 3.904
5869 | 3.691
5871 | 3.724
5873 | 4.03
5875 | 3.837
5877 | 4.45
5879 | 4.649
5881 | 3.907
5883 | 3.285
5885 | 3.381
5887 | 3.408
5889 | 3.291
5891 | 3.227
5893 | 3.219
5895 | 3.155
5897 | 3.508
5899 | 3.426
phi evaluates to 0.99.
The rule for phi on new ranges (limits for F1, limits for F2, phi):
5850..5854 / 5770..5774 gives 1.07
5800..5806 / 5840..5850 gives 1.00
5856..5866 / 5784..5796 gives 1.04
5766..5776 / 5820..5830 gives 0.94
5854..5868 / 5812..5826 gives 1.01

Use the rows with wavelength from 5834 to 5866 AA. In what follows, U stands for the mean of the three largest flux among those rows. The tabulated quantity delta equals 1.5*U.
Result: 5.5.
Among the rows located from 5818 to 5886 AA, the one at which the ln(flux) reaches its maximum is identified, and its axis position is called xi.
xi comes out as 5879 AA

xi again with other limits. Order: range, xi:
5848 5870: 5867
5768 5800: 5781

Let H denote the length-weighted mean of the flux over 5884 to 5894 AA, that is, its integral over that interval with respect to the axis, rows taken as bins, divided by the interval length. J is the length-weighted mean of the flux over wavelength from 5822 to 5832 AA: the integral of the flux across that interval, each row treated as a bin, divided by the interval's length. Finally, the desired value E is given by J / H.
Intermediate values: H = 3.31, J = 3.60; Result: 1.09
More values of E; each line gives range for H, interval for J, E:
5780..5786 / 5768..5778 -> 0.96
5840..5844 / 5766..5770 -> 0.97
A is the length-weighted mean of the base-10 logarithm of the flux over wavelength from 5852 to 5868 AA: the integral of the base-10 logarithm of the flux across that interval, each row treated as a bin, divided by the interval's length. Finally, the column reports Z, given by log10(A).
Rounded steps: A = 0.545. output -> -0.264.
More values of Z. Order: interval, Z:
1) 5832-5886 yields -0.258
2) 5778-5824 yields -0.275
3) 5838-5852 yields -0.275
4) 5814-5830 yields -0.266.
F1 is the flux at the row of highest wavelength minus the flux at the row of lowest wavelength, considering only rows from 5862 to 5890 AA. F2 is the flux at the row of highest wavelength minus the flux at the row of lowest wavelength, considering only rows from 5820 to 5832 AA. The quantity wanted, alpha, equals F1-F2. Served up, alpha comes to -0.87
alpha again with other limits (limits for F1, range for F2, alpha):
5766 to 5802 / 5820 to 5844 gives 0.23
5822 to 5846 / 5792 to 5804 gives -0.13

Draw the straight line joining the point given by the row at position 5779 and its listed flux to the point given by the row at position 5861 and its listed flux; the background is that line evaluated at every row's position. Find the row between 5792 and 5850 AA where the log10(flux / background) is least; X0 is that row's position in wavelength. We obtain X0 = 5835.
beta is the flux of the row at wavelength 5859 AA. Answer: 3.169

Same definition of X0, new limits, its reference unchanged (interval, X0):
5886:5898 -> 5895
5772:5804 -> 5797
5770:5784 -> 5777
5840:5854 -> 5847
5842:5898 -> 5895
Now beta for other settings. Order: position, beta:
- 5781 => 3.49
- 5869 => 3.691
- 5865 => 3.685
